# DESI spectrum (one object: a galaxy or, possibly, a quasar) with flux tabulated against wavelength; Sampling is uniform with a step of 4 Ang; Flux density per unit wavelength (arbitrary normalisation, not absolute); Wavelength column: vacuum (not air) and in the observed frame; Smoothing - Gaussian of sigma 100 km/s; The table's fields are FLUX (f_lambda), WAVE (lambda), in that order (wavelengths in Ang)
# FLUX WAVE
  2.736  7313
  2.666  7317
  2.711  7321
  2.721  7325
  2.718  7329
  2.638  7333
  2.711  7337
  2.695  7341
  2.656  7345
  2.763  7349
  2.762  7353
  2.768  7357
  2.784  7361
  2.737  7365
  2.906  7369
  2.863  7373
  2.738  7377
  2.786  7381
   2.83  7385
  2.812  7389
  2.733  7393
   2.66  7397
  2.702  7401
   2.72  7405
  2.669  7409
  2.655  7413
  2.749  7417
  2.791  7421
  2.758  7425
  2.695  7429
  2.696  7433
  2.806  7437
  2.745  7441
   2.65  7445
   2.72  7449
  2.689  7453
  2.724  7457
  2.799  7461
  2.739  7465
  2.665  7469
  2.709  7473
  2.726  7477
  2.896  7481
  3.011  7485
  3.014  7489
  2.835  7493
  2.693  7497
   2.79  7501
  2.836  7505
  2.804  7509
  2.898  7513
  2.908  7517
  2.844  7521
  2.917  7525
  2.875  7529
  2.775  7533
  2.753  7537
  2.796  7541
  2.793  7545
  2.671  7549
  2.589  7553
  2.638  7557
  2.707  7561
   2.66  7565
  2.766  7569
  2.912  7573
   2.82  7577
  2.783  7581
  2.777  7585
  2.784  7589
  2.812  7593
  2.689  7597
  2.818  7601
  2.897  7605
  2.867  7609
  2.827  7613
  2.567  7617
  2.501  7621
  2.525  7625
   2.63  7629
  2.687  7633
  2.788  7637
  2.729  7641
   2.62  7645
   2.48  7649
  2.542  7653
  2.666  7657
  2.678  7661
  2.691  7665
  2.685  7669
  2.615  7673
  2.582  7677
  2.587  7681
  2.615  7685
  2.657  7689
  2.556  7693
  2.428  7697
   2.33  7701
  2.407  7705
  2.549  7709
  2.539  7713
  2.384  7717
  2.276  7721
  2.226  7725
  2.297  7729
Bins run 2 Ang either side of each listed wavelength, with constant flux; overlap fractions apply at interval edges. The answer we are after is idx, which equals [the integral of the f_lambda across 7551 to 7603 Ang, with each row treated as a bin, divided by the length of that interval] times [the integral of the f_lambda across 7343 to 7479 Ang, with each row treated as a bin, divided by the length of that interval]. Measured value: 7.54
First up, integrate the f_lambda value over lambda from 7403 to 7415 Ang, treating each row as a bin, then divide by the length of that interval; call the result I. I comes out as 2.68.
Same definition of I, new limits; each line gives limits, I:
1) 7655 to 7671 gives 2.68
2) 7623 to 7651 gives 2.64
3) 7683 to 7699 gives 2.56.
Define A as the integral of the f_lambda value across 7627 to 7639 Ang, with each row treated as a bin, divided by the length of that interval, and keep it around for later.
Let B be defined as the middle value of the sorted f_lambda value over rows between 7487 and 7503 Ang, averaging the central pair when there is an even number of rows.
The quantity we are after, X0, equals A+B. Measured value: 5.51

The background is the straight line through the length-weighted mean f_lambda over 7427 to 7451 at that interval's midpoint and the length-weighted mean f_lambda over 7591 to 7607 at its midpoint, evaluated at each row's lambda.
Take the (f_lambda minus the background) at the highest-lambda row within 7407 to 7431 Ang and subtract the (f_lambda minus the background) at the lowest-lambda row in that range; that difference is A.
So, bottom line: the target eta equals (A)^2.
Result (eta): 0.000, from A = 0.02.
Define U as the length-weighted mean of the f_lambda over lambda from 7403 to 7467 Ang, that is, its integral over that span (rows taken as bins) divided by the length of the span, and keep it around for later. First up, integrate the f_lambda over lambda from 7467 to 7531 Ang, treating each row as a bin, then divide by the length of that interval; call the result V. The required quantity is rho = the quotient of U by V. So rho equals 0.96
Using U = 2.73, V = 2.84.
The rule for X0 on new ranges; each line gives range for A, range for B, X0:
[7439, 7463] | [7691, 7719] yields 5.15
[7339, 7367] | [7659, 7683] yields 5.38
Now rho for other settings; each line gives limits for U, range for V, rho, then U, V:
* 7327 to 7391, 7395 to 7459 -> 1.02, 2.76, 2.71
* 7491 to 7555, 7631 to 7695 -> 1.06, 2.80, 2.64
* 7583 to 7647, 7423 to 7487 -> 0.99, 2.72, 2.75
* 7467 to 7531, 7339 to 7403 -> 1.03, 2.84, 2.76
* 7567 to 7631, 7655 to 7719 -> 1.07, 2.75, 2.56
